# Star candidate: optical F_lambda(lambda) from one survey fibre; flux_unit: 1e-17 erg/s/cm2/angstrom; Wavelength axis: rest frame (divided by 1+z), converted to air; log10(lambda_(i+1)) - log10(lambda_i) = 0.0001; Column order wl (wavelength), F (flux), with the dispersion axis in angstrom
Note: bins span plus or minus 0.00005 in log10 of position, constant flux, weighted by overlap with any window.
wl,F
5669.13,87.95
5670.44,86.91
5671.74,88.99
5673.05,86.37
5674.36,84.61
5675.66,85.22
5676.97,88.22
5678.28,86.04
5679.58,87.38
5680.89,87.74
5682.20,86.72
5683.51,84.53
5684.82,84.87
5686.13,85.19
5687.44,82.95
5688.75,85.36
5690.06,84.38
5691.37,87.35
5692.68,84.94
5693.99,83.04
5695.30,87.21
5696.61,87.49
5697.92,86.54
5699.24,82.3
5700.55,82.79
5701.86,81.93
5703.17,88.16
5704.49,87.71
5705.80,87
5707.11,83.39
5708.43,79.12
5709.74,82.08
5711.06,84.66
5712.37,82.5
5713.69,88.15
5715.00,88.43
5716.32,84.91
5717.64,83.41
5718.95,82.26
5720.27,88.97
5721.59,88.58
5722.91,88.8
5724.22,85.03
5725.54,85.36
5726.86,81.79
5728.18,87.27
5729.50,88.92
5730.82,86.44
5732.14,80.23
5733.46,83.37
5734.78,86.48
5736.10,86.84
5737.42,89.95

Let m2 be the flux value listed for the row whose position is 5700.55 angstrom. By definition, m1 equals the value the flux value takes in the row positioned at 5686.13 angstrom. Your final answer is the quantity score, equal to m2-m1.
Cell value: -2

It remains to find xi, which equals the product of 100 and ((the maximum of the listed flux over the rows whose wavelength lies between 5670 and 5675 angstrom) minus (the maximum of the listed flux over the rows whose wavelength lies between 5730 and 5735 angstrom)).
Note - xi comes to 251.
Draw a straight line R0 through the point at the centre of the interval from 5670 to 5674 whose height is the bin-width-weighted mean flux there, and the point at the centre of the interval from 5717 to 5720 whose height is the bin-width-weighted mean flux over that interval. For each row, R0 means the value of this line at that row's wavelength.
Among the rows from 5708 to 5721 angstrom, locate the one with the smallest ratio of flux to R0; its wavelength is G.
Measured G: 5708.43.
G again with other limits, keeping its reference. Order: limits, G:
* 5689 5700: 5699.24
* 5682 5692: 5687.44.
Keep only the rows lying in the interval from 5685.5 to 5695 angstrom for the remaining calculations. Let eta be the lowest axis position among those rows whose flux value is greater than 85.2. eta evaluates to 5688.75 angstrom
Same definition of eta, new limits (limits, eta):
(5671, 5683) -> 5671.74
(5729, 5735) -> 5729.50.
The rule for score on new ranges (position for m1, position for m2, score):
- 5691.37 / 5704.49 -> 0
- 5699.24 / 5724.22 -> 3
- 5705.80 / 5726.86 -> -5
